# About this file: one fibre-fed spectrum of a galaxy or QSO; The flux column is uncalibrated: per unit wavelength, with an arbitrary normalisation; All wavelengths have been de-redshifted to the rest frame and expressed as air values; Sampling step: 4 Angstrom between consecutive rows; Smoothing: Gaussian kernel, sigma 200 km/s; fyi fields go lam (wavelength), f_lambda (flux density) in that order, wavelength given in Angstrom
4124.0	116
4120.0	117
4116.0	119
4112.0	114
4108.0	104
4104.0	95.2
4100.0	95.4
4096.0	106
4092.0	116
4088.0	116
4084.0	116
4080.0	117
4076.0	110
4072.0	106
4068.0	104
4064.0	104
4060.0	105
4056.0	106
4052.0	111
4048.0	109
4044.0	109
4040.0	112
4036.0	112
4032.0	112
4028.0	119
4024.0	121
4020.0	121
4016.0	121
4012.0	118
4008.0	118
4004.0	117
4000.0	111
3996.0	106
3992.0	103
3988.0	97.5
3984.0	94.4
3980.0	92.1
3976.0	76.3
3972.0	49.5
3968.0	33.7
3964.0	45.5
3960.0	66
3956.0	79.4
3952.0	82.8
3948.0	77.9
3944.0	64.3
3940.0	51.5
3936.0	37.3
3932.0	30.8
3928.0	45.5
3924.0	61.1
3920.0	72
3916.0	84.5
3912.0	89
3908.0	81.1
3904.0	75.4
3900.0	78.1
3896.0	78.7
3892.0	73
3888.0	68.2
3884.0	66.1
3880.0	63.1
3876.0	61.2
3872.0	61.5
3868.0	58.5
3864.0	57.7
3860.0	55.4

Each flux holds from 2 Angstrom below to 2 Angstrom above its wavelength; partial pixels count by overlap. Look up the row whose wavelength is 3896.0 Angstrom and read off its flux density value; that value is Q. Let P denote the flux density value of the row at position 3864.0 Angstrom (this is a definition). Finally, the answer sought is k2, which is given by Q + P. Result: 136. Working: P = 57.7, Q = 78.7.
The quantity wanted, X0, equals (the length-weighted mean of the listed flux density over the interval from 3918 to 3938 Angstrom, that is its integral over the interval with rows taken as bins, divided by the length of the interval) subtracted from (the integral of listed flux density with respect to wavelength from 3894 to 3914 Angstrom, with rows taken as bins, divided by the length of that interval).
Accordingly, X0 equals 31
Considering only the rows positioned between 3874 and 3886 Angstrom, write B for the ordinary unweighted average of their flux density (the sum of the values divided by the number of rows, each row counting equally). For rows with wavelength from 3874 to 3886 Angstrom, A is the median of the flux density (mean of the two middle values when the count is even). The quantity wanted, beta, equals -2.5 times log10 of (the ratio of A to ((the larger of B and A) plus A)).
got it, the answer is 0.756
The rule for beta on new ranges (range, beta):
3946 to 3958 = 0.757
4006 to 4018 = 0.757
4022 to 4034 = 0.753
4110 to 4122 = 0.753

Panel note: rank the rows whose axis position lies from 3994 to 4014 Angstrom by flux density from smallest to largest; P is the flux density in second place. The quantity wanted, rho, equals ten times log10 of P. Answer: 20.5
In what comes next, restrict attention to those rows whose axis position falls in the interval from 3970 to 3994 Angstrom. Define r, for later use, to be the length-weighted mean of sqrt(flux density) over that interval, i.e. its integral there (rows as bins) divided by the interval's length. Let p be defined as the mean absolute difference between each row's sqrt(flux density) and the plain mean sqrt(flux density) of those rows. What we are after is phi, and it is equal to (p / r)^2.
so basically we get 0.0089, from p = 0.87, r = 9.2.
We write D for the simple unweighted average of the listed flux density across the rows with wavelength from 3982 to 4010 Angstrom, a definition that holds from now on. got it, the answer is 107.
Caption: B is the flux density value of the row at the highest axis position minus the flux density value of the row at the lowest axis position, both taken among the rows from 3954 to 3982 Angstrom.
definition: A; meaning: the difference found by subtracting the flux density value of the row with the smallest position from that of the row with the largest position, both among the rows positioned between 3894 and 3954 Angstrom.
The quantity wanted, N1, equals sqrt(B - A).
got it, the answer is 2.9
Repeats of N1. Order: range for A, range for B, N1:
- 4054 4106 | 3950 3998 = 5.8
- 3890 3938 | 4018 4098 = 4.5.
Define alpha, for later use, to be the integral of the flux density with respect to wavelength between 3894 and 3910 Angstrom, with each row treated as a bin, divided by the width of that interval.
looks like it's 78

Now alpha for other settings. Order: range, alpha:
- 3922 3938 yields 44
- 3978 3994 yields 97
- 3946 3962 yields 77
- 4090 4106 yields 103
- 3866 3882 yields 61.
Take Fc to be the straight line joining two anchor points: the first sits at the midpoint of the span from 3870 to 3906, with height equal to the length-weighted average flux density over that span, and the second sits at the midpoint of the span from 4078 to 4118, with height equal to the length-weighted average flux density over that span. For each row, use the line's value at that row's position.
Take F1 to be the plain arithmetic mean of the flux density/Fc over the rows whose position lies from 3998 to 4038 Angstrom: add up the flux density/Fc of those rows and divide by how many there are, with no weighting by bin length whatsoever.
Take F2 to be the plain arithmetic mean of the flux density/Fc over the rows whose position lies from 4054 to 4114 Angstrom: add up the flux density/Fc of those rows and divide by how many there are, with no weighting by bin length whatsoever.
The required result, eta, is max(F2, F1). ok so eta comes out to 1.239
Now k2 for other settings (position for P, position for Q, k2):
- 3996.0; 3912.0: 195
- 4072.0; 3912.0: 195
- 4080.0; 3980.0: 209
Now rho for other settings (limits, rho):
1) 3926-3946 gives 15.7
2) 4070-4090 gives 20.4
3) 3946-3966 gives 18.2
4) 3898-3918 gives 18.9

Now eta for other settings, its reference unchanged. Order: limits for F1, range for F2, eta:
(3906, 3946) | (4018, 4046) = 1.186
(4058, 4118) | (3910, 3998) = 1.006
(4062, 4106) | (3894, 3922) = 1.089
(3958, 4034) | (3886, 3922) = 1.072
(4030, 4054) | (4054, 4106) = 1.119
